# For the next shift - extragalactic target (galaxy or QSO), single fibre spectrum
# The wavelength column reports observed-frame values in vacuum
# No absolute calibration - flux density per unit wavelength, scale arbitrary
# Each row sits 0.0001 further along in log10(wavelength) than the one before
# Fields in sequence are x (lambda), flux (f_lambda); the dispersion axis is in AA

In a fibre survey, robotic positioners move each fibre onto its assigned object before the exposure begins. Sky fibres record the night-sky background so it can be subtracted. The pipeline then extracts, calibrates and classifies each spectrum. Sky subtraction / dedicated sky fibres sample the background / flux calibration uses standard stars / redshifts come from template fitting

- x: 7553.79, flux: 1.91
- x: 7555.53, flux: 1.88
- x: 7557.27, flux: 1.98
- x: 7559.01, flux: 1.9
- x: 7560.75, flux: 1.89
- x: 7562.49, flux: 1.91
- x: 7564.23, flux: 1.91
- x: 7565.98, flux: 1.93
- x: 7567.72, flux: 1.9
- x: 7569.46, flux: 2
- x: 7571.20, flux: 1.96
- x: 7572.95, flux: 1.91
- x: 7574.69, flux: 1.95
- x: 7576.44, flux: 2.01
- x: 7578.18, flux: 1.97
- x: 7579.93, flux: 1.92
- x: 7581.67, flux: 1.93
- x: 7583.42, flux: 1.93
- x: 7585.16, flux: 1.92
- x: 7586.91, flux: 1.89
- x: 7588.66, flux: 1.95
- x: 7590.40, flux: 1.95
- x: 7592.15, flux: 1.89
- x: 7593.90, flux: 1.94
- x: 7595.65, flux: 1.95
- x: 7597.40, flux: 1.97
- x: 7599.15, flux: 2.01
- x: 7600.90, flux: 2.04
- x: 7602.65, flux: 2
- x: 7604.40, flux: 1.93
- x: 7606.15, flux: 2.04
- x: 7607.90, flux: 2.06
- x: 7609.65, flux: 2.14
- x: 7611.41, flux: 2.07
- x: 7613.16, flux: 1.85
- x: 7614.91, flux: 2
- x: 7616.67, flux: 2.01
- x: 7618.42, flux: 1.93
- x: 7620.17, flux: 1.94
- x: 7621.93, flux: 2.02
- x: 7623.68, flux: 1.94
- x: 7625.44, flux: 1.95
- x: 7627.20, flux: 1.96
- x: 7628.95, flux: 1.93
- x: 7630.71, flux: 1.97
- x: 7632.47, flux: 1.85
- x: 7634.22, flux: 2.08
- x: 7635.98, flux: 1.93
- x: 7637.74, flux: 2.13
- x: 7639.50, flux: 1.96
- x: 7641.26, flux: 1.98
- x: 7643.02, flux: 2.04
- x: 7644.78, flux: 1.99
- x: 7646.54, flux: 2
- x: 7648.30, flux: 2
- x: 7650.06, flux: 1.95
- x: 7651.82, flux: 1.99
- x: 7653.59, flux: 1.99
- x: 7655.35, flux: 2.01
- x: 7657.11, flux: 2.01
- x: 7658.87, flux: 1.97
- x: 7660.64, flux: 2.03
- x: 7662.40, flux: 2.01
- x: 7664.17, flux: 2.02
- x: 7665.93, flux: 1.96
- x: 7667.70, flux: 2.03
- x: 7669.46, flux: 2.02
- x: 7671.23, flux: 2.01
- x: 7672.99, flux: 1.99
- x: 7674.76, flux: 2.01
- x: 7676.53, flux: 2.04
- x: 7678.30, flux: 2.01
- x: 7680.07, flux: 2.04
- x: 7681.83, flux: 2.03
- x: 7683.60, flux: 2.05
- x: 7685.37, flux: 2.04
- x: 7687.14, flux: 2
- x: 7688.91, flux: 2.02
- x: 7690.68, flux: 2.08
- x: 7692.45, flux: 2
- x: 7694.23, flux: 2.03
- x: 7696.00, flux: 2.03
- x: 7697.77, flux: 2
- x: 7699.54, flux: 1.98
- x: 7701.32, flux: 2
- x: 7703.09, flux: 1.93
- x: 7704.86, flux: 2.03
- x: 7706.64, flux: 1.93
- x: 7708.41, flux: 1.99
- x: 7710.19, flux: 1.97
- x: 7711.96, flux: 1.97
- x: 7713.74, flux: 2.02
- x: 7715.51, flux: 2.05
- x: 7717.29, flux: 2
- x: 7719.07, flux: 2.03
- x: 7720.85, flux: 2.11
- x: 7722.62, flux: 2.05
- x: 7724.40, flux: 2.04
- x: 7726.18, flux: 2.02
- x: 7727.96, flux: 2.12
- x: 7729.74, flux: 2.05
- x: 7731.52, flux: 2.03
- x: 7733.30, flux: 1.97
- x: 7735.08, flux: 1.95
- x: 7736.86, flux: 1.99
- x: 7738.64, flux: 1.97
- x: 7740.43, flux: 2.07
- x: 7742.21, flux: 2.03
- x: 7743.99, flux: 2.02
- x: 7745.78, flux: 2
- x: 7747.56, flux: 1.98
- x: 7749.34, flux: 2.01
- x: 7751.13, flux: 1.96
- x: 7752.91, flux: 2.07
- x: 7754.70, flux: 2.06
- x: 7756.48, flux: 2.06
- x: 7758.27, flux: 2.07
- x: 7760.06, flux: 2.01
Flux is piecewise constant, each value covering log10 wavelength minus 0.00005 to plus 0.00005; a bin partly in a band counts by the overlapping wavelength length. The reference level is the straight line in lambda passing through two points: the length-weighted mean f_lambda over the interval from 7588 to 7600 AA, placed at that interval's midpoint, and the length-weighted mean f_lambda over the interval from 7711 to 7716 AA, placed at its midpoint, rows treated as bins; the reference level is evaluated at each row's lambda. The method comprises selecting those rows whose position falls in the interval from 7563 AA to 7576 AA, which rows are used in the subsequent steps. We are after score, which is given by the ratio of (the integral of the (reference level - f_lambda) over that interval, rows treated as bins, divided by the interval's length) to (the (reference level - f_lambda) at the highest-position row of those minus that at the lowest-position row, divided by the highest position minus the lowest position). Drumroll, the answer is 0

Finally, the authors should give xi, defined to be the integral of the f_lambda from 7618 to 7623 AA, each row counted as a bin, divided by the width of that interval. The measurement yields 1.97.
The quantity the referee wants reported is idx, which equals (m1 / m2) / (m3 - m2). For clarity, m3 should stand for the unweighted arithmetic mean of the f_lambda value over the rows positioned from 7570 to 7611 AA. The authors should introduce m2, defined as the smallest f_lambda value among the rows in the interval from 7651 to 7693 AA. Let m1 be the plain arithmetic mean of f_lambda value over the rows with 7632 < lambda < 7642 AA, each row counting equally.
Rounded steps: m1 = 1.99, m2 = 1.96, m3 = 1.97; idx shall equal 130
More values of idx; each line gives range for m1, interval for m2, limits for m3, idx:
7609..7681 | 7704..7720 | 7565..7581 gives 52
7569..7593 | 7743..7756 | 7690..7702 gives 17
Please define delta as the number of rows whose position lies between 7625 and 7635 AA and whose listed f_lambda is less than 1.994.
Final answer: 5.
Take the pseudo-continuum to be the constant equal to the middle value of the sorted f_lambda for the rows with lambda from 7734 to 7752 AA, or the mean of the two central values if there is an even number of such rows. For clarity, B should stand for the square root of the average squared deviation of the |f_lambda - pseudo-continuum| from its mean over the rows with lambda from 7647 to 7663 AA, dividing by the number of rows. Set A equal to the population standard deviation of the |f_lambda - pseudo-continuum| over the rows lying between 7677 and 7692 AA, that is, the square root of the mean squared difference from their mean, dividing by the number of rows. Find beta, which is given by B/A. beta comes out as 0.6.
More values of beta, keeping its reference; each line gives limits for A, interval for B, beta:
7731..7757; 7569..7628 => 1.5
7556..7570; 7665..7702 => 0.6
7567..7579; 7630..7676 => 1.1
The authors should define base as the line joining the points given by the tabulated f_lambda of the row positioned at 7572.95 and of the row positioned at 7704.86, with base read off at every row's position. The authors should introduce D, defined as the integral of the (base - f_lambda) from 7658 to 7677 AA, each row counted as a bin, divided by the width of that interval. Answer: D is -0.011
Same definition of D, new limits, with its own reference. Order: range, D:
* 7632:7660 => -0.018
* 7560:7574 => -0.022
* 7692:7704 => 0.028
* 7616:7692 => -0.014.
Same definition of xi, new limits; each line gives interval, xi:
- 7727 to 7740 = 2.01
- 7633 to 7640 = 2.02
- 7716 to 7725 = 2.05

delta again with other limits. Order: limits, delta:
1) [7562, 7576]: 7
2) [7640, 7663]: 6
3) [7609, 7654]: 16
